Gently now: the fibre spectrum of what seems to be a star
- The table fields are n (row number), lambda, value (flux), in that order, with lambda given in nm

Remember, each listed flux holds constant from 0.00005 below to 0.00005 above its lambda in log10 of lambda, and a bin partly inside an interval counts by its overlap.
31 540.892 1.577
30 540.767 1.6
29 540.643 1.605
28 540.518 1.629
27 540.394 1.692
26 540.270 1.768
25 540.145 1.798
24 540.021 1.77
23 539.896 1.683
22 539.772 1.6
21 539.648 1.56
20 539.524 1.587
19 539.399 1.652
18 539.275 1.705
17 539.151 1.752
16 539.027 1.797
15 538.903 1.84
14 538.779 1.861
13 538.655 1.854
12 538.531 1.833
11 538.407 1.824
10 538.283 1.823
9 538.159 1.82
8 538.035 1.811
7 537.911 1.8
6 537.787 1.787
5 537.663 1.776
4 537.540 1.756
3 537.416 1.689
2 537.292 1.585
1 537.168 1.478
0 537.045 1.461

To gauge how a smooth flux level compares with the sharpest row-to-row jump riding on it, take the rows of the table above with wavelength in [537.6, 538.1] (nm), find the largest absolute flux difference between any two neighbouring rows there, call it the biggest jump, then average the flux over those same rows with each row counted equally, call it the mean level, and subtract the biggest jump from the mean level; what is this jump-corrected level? 1.78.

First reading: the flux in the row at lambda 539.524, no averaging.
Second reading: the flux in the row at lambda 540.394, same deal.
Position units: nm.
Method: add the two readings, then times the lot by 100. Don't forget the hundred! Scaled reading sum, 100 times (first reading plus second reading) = 328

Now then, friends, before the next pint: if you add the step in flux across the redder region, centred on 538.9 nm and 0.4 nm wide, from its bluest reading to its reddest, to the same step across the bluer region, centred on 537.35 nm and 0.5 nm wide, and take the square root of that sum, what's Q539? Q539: 0.46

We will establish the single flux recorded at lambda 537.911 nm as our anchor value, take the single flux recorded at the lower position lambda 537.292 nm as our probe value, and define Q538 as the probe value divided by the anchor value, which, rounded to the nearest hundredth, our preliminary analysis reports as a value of 0.88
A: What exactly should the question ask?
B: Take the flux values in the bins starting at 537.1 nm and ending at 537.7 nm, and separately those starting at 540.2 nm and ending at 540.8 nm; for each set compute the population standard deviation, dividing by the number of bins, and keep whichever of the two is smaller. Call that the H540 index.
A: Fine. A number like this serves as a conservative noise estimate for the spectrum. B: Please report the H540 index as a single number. 0.064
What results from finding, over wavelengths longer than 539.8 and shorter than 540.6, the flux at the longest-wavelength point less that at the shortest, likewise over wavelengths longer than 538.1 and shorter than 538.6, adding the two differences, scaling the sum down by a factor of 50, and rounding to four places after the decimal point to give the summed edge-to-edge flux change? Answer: -0.0008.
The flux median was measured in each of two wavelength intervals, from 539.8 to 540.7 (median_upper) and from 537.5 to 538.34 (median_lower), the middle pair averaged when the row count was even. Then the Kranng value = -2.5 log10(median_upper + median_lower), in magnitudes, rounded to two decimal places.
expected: -1.36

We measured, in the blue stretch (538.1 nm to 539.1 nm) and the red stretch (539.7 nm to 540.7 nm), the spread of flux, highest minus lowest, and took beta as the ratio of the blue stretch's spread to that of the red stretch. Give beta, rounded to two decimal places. 0.32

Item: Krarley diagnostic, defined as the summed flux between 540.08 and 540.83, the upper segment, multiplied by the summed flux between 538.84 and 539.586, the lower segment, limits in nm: 104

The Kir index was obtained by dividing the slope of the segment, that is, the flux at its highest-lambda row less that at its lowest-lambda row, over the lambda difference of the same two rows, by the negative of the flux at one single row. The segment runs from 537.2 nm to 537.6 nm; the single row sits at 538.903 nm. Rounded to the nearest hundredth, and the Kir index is -0.37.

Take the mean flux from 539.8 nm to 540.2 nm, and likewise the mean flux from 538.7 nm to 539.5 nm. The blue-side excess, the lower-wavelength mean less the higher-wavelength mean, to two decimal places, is 0.02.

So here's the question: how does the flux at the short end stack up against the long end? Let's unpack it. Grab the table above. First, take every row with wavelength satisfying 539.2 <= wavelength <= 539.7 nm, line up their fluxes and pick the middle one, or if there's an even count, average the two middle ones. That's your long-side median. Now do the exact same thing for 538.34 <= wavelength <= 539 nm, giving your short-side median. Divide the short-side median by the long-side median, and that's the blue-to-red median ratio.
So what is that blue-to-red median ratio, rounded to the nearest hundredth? 1.14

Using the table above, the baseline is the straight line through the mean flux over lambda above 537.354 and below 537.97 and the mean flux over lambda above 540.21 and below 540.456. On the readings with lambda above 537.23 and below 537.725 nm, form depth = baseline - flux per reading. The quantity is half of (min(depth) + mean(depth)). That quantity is 0.024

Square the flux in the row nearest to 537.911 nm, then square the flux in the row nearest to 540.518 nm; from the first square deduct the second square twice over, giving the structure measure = -2.1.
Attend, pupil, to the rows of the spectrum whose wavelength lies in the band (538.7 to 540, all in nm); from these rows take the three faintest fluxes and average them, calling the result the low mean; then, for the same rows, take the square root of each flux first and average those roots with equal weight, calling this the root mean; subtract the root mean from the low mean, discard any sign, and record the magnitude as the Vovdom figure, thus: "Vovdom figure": 0.28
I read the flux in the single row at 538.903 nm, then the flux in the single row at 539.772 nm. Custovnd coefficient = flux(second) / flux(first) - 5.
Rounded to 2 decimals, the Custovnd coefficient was -4.13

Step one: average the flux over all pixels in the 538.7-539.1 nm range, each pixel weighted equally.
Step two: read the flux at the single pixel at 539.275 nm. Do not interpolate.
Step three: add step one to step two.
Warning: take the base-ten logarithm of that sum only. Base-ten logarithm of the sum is 0.549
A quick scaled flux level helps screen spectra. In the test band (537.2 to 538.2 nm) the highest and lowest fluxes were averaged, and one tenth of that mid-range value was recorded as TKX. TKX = 0.170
